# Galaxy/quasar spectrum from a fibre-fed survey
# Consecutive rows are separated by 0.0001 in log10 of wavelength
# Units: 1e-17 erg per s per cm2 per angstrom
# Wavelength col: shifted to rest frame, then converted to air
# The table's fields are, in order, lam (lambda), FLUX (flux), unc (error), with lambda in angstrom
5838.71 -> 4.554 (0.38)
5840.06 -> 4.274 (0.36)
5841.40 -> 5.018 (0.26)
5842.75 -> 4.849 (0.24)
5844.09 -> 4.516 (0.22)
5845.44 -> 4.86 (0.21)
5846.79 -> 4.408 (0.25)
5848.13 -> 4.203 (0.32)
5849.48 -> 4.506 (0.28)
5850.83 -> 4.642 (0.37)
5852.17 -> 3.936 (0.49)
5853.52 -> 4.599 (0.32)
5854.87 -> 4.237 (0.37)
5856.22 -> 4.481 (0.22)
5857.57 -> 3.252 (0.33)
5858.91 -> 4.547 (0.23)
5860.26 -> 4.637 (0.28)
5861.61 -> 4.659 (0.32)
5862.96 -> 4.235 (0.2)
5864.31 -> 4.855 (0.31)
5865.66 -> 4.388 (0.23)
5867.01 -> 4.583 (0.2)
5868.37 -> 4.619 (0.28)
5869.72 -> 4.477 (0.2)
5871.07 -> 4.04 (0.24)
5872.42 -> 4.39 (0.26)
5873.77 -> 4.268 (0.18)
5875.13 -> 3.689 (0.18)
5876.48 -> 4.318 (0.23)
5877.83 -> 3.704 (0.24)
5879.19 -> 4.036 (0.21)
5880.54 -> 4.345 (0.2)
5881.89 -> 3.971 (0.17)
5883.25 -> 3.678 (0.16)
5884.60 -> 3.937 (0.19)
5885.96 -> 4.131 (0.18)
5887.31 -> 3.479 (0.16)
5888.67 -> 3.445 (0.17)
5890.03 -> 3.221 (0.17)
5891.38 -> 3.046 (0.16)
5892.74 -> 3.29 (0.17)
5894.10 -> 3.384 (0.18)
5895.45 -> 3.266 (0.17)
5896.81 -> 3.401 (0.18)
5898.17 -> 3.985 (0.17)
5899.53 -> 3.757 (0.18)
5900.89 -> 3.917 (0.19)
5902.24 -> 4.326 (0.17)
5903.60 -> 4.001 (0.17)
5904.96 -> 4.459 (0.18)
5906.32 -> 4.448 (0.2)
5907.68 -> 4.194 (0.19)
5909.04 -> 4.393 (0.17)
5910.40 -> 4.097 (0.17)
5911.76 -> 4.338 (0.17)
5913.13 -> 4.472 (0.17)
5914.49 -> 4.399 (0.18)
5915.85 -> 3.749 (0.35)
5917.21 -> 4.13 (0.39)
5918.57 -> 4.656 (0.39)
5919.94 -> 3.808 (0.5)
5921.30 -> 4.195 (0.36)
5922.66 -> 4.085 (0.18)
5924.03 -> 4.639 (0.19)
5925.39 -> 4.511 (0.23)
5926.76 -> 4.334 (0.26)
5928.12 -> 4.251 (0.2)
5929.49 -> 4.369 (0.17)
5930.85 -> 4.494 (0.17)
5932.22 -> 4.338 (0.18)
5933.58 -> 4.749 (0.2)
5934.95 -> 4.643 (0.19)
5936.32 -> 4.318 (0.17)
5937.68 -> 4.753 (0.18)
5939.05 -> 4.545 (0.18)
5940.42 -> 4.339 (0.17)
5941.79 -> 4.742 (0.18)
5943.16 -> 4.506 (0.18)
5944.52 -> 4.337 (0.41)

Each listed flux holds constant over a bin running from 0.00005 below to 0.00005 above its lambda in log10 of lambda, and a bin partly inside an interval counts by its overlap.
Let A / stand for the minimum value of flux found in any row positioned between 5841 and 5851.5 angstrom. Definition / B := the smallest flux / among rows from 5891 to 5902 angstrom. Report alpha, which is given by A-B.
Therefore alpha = 1.2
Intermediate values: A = 4.203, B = 3.046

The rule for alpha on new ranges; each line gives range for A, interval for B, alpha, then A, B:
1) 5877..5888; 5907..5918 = -0.3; 3.479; 3.749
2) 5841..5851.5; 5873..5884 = 0.5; 4.203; 3.678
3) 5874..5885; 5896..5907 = 0.3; 3.678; 3.401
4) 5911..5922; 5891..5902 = 0.7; 3.749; 3.046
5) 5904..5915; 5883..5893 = 1.1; 4.097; 3.046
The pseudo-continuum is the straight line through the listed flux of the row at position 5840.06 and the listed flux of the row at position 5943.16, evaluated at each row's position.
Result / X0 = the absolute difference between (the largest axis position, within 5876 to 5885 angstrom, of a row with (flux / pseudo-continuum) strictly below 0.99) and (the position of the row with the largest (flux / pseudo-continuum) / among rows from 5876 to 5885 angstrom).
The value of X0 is 4.1 angstrom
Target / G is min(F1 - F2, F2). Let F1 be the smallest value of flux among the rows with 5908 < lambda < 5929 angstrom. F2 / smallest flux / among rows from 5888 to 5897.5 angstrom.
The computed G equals 0.7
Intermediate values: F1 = 3.749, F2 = 3.046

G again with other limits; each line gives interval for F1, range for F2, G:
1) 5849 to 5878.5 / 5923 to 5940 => -1.0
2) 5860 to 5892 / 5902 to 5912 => -1.0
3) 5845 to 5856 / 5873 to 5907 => 0.9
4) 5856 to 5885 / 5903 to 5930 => -0.5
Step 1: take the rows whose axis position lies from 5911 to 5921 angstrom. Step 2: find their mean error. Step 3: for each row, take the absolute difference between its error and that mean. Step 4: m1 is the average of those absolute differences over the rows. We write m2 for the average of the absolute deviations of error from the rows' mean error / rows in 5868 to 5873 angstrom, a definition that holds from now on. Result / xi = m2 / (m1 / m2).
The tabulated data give 0.01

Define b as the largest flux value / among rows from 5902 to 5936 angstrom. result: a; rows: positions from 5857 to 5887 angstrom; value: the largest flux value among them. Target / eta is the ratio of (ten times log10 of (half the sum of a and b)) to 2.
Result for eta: 3.41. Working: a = 4.855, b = 4.749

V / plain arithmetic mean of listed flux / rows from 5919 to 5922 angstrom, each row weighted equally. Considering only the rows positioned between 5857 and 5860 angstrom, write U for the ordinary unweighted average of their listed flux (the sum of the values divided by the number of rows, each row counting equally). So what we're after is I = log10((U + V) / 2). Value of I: 0.60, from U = 3.9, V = 4.0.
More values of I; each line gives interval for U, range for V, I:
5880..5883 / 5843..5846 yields 0.65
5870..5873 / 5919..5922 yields 0.61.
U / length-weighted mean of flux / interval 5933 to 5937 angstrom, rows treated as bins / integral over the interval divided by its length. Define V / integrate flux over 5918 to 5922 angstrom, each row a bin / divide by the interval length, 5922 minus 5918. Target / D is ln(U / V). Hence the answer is 0.081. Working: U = 4.56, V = 4.21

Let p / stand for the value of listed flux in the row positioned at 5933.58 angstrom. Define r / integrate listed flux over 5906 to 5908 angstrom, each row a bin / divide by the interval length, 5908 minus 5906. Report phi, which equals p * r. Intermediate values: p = 4.749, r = 4.3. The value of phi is 21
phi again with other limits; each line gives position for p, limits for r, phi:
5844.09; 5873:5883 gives 18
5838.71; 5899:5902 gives 18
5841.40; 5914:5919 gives 21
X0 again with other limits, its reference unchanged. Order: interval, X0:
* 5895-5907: 1.4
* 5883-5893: 6.8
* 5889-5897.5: 0.0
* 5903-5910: 2.7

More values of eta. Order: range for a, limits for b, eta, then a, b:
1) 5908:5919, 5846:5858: 3.34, 4.656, 4.642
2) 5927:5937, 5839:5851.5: 3.44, 4.749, 5.018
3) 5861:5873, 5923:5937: 3.41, 4.855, 4.749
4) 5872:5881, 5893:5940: 3.30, 4.39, 4.753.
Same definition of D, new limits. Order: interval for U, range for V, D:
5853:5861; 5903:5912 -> 0.003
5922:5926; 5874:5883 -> 0.096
